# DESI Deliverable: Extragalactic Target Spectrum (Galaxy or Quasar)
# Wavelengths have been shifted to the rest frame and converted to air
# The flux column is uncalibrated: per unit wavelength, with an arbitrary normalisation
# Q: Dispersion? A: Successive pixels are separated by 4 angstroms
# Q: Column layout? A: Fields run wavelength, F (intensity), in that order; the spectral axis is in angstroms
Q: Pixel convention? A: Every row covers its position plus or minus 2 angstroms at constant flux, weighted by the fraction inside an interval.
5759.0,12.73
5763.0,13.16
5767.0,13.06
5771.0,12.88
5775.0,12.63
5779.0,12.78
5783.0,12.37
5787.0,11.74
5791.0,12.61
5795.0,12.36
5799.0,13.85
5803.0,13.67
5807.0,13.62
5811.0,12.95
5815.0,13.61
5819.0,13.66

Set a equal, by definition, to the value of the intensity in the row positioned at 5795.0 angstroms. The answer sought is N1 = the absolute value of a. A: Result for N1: 12.4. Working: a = 12.36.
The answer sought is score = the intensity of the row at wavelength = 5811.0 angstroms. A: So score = 12.95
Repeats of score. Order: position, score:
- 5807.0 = 13.62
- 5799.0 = 13.85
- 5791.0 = 12.61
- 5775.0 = 12.63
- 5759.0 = 12.73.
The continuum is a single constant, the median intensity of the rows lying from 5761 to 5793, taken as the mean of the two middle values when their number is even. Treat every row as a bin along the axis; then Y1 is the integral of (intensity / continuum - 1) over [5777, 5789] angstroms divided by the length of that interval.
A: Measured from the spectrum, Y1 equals -0.03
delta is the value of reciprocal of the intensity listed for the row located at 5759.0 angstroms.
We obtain 0.079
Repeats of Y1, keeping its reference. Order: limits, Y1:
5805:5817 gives 0.05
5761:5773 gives 0.03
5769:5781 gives 0.00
